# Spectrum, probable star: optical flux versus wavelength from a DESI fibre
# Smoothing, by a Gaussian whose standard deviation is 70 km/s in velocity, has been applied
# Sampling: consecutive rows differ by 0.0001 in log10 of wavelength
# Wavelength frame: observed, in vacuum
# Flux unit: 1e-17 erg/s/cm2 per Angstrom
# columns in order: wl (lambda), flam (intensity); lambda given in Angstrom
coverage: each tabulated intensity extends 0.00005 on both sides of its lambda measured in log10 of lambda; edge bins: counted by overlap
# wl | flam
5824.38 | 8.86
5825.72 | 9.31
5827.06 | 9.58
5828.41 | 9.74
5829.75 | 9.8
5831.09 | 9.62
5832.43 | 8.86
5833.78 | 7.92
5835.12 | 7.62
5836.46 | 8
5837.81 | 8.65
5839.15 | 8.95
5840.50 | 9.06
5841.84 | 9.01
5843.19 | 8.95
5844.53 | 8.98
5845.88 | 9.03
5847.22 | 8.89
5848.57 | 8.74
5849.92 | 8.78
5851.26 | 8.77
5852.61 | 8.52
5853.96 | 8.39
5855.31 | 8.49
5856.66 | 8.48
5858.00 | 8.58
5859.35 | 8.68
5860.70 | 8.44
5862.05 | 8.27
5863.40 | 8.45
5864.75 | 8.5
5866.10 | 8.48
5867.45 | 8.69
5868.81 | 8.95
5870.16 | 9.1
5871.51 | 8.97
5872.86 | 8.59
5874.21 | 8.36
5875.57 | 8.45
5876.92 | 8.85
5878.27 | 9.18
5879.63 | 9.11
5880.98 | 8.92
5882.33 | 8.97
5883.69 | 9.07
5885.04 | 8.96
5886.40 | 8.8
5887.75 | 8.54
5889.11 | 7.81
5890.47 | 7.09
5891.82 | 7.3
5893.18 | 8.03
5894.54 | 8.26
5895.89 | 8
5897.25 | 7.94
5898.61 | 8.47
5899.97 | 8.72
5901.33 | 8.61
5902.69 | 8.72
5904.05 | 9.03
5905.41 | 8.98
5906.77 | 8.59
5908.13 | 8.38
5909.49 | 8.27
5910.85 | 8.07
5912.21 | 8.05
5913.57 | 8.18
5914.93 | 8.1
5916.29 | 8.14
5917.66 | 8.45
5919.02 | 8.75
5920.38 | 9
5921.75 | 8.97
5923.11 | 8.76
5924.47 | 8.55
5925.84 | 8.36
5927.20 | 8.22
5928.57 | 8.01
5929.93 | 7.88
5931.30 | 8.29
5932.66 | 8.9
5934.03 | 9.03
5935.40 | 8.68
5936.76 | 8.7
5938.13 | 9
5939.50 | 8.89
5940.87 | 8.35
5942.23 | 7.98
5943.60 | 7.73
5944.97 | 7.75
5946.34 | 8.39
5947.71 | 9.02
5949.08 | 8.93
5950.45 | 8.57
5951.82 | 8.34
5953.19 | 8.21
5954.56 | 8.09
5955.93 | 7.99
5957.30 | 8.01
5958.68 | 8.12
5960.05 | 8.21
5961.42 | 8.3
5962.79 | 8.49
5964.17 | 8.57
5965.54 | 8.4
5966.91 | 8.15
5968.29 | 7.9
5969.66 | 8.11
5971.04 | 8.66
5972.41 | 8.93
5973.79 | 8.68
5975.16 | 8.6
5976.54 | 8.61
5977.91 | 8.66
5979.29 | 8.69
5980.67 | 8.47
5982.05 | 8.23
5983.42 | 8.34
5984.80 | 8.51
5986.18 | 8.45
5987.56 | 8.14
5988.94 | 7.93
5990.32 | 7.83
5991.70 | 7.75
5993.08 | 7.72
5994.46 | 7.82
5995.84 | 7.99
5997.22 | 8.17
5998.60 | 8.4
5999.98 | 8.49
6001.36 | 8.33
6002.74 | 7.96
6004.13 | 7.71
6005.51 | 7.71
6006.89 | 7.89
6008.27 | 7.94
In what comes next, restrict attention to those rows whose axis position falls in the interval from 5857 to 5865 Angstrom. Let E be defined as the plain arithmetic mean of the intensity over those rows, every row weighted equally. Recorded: 8.5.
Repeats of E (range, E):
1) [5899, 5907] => 8.8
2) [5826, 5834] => 9.3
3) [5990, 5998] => 7.9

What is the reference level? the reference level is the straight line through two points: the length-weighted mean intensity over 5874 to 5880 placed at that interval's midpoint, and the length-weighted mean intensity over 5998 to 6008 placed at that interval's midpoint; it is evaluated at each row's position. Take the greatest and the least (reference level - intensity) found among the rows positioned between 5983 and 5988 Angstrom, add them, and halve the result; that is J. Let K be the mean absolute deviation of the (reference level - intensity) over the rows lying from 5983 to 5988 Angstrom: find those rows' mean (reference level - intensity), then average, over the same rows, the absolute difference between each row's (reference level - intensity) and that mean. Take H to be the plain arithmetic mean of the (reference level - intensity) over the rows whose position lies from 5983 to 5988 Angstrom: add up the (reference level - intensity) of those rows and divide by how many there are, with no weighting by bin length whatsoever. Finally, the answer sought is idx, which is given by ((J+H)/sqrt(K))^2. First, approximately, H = -0.19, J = -0.2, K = 0.12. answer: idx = 1.0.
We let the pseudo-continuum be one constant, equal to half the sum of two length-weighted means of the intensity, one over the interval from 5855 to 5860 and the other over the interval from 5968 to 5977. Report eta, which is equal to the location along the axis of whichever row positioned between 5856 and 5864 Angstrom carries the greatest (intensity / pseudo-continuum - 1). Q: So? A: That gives 5859.35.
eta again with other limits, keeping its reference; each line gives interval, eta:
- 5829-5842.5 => 5829.75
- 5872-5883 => 5878.27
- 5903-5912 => 5904.05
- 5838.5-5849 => 5840.50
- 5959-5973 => 5972.41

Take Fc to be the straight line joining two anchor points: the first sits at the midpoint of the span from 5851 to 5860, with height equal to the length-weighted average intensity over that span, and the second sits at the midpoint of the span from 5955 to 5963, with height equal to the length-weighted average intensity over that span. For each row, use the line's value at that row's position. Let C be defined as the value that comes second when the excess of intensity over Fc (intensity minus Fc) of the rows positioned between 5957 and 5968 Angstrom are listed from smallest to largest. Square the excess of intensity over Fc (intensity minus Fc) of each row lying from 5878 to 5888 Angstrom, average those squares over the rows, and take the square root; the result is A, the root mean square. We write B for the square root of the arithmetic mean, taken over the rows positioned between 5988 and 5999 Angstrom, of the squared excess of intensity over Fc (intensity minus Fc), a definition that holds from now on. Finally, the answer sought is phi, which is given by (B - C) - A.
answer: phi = -0.2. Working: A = 0.53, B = 0.24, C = 0.0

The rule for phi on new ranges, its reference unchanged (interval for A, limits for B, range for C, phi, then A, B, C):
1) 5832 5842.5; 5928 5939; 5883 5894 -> 1.1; 0.55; 0.52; -1.1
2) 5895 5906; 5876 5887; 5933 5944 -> 0.4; 0.43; 0.54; -0.2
